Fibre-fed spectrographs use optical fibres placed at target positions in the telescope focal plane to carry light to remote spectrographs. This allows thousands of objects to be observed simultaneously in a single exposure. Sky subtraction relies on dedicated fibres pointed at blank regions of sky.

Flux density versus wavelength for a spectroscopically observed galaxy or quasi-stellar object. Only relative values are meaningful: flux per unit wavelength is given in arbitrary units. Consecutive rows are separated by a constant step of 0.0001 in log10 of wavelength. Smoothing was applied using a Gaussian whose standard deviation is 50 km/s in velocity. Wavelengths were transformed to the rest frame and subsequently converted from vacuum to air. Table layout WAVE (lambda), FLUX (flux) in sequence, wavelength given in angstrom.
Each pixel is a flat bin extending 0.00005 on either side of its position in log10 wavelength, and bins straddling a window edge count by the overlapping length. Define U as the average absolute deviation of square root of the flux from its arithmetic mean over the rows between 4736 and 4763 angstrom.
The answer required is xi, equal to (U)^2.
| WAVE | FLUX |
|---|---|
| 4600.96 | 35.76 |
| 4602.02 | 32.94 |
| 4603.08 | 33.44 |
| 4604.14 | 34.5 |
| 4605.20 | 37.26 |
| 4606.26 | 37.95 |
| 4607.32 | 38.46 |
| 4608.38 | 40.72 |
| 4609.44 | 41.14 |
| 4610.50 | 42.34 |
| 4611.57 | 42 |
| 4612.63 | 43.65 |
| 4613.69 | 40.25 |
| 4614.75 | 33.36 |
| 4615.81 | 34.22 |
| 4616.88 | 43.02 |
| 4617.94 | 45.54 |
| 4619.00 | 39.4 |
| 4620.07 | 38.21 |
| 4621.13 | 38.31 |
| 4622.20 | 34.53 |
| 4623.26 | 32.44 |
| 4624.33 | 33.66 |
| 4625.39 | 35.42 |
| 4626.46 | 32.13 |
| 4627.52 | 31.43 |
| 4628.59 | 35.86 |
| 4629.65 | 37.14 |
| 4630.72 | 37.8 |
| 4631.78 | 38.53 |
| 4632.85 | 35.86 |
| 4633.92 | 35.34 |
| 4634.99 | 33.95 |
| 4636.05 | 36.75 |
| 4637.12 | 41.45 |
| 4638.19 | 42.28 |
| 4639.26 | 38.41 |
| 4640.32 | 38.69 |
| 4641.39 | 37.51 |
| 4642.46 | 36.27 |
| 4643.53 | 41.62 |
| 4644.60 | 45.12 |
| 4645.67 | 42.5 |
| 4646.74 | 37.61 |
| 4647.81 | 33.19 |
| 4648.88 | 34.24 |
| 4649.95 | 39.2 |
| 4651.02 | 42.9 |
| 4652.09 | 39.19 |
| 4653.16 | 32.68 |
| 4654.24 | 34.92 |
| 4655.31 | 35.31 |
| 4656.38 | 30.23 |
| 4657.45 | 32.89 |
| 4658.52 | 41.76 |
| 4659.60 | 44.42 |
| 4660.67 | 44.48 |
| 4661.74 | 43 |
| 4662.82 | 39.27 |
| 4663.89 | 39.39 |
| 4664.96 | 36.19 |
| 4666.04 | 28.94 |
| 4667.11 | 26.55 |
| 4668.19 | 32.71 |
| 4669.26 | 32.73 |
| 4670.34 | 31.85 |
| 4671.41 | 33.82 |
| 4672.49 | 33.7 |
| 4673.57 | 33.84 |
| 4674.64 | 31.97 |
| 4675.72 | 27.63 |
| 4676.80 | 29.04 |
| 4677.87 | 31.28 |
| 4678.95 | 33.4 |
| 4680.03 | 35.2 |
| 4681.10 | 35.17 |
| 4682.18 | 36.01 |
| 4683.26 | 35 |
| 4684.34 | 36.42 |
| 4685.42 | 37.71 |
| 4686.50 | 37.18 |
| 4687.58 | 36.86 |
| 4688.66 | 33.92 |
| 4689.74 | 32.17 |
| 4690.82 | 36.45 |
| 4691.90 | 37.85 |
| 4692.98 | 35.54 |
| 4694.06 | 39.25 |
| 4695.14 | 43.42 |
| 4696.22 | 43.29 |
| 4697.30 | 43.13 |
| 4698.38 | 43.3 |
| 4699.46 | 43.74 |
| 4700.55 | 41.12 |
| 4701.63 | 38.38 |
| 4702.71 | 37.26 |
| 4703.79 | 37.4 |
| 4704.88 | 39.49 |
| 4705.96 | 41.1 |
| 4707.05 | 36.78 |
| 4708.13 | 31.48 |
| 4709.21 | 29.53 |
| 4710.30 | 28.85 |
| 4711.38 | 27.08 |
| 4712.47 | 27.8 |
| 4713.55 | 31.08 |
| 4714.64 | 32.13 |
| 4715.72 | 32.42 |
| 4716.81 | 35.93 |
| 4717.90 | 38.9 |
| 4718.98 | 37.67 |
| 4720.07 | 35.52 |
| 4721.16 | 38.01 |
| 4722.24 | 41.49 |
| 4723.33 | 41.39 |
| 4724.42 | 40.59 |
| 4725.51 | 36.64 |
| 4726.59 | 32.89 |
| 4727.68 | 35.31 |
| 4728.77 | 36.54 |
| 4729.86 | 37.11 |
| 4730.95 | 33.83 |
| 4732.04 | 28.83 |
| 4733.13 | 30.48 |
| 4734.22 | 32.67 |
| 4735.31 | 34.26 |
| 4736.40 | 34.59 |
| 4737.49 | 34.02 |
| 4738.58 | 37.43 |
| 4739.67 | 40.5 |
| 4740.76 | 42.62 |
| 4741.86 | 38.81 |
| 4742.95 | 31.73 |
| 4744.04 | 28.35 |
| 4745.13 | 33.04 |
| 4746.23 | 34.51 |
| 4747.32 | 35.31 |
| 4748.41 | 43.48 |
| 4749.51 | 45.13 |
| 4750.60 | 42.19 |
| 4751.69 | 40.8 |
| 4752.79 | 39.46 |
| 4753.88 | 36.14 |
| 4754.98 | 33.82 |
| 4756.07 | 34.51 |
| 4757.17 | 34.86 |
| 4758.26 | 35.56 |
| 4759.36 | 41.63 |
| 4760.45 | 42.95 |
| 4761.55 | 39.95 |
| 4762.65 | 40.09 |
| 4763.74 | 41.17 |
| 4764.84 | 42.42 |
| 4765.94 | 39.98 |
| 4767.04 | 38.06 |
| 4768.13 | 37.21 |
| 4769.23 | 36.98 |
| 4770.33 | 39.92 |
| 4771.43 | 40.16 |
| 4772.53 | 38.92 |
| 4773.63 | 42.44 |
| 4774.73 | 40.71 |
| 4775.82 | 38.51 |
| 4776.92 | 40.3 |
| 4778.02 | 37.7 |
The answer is 0.09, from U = 0.298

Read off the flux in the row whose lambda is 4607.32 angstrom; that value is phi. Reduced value 38.46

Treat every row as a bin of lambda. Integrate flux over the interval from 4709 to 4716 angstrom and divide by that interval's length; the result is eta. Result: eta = 30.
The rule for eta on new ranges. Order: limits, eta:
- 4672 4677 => 31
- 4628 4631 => 37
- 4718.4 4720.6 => 37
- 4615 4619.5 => 40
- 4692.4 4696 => 40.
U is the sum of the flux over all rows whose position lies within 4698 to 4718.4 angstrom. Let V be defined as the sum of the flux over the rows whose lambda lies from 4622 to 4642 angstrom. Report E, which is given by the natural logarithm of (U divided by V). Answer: -0.023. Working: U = 674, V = 689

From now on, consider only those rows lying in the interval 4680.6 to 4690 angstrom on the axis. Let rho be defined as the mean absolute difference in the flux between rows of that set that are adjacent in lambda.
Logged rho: 1.3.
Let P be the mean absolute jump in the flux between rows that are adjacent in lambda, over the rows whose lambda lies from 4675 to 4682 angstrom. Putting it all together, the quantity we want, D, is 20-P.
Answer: 18.5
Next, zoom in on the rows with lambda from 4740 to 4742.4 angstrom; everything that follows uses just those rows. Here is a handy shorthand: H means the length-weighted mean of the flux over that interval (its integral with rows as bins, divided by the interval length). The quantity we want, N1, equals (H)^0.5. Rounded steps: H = 40.6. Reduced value 6.37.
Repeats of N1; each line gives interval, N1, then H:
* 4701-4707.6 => 6.20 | 38.4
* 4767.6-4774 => 6.26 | 39.1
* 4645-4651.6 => 6.20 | 38.4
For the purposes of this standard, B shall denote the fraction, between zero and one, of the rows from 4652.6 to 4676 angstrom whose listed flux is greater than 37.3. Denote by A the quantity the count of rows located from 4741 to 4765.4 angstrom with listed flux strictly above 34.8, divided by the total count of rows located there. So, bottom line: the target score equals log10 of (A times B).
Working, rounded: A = 0.73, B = 0.27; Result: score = -0.70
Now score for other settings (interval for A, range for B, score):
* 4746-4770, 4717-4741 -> -0.45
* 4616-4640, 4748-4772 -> -0.30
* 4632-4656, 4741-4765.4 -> -0.35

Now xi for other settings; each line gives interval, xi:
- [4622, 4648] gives 0.05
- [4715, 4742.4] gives 0.06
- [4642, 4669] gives 0.13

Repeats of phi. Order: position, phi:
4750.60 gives 42.19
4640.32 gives 38.69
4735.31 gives 34.26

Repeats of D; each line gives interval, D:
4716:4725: 18.1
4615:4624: 16.5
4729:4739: 17.7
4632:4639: 18.0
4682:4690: 18.7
